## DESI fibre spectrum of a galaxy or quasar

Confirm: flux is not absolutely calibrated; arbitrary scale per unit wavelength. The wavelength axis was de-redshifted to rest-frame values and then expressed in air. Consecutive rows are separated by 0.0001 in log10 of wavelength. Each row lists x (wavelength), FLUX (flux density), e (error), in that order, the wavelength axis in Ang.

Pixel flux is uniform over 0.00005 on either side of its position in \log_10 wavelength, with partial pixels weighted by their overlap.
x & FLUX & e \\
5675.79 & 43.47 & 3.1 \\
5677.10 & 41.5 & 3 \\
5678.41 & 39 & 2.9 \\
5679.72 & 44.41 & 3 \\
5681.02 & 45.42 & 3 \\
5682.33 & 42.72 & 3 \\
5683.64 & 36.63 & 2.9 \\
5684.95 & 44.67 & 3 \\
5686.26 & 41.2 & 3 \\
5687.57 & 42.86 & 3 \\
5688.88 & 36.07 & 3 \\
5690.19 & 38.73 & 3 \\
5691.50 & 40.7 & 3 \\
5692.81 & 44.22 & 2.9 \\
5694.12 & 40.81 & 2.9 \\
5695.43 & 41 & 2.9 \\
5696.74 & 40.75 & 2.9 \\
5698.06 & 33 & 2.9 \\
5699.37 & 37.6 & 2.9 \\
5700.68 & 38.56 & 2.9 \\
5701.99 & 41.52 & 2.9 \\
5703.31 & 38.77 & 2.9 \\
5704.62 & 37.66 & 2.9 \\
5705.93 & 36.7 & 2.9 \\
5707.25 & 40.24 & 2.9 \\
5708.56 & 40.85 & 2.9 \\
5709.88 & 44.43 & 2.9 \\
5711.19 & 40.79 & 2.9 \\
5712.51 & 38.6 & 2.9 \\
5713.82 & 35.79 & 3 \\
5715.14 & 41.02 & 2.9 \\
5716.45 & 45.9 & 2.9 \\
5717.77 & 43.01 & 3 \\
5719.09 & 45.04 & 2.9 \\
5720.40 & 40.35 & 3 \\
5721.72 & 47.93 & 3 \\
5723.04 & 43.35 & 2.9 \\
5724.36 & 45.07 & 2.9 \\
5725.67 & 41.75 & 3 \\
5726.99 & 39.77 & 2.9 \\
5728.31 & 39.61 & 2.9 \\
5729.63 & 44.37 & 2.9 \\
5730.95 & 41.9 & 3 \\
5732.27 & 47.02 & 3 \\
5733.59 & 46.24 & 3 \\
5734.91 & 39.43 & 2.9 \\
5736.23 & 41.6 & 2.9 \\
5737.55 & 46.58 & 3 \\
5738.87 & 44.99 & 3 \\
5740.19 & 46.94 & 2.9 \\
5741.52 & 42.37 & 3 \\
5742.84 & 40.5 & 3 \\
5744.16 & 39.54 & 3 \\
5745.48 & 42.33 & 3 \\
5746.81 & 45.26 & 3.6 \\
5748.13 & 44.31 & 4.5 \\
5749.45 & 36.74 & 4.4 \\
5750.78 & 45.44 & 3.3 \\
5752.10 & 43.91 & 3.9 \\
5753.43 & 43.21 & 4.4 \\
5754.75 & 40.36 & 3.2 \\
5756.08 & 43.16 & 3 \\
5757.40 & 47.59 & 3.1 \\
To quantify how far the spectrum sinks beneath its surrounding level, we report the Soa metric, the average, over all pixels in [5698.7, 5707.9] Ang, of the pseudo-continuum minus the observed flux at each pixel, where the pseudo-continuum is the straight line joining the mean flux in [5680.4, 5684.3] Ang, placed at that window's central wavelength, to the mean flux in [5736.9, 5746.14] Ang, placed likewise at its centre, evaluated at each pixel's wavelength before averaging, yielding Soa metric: 3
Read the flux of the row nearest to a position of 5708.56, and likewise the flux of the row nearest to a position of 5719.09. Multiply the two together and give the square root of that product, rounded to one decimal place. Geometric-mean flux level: 42.9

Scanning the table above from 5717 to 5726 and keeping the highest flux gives 47.93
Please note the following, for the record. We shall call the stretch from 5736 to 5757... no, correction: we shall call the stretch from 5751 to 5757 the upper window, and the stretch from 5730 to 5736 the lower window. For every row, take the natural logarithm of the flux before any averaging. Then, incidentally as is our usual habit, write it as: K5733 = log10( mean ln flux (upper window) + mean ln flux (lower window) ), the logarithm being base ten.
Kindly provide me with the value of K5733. 0.877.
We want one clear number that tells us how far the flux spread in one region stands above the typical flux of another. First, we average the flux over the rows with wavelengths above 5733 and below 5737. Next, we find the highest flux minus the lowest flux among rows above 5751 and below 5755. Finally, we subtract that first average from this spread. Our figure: -38.9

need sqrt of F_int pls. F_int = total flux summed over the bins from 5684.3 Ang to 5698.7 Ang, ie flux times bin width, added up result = 24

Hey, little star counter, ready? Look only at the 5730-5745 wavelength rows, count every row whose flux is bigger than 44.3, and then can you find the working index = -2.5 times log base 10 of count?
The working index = -1.7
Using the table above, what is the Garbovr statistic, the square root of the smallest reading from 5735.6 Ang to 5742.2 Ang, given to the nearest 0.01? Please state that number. 6.45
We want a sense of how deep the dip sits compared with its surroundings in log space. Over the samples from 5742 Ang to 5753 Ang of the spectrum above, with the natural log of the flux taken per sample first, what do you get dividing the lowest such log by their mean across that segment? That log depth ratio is 0.963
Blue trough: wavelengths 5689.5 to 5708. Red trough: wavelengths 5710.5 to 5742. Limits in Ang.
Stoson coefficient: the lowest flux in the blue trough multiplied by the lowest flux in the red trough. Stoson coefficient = 1181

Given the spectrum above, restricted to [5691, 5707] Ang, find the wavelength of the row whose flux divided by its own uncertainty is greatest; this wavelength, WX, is 5692.81 Ang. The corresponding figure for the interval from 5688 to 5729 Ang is 5721.72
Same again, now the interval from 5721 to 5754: 5740.19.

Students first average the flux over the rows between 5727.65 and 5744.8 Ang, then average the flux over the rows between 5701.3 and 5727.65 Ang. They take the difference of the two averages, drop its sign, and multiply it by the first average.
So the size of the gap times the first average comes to 75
